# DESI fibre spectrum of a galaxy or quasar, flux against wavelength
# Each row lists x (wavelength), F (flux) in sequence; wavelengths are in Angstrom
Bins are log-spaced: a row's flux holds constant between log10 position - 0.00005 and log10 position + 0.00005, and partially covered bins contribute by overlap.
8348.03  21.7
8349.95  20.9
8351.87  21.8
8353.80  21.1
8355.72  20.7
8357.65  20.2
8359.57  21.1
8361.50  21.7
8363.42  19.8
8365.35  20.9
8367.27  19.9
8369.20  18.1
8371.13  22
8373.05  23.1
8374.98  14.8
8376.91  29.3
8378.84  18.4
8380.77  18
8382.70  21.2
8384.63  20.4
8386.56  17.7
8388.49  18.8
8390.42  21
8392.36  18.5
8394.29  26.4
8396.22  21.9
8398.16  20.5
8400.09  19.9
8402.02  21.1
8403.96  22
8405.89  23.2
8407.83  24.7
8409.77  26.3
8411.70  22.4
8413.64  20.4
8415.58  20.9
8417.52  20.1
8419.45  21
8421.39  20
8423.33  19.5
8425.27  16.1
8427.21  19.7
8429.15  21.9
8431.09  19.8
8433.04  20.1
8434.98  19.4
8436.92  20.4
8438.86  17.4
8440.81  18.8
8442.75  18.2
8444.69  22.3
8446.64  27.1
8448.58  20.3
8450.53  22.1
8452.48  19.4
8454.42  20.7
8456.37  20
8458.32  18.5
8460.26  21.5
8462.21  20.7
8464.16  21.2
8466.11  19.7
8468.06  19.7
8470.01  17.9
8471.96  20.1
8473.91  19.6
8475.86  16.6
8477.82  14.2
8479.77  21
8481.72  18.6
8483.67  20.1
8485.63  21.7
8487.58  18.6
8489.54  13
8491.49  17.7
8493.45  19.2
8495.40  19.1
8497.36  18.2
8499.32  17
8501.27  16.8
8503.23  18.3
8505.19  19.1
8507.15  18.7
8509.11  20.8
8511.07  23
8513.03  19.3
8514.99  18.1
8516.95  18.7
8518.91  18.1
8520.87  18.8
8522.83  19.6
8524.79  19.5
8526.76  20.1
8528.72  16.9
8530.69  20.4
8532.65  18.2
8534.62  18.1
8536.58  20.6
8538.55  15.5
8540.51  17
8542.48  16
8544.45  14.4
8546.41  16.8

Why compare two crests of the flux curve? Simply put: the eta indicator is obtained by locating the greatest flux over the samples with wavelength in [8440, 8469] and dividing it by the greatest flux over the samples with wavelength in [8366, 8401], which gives 0.92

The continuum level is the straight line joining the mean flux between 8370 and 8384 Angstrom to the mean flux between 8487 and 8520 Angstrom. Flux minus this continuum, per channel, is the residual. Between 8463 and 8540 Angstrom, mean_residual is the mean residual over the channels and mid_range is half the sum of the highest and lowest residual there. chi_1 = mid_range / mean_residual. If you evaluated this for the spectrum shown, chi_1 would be -2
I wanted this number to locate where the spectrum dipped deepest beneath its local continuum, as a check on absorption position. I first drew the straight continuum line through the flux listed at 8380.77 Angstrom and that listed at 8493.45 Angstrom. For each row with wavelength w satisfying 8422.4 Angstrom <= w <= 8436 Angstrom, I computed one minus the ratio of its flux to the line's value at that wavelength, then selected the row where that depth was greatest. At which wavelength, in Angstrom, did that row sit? 8425.27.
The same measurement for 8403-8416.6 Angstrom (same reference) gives 8413.64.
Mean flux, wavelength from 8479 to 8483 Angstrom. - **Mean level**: 19.8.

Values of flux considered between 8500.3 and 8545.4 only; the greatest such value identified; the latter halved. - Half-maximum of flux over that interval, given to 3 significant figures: 11.5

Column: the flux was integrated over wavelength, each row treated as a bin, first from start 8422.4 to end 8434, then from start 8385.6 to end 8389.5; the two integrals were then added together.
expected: 298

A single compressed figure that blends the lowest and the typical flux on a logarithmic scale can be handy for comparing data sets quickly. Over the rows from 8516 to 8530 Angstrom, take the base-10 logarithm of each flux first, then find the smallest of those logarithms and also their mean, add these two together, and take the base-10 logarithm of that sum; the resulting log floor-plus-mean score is 0.398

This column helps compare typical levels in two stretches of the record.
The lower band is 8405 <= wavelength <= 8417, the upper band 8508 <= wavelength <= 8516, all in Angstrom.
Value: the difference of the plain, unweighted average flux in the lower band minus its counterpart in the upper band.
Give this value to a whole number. 3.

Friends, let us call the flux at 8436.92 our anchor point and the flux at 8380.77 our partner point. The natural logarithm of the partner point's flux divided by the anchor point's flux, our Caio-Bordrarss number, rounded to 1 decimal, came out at -0.1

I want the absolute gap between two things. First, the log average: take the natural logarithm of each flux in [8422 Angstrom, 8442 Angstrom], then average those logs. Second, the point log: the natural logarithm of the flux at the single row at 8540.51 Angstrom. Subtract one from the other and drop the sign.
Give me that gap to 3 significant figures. 0.124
